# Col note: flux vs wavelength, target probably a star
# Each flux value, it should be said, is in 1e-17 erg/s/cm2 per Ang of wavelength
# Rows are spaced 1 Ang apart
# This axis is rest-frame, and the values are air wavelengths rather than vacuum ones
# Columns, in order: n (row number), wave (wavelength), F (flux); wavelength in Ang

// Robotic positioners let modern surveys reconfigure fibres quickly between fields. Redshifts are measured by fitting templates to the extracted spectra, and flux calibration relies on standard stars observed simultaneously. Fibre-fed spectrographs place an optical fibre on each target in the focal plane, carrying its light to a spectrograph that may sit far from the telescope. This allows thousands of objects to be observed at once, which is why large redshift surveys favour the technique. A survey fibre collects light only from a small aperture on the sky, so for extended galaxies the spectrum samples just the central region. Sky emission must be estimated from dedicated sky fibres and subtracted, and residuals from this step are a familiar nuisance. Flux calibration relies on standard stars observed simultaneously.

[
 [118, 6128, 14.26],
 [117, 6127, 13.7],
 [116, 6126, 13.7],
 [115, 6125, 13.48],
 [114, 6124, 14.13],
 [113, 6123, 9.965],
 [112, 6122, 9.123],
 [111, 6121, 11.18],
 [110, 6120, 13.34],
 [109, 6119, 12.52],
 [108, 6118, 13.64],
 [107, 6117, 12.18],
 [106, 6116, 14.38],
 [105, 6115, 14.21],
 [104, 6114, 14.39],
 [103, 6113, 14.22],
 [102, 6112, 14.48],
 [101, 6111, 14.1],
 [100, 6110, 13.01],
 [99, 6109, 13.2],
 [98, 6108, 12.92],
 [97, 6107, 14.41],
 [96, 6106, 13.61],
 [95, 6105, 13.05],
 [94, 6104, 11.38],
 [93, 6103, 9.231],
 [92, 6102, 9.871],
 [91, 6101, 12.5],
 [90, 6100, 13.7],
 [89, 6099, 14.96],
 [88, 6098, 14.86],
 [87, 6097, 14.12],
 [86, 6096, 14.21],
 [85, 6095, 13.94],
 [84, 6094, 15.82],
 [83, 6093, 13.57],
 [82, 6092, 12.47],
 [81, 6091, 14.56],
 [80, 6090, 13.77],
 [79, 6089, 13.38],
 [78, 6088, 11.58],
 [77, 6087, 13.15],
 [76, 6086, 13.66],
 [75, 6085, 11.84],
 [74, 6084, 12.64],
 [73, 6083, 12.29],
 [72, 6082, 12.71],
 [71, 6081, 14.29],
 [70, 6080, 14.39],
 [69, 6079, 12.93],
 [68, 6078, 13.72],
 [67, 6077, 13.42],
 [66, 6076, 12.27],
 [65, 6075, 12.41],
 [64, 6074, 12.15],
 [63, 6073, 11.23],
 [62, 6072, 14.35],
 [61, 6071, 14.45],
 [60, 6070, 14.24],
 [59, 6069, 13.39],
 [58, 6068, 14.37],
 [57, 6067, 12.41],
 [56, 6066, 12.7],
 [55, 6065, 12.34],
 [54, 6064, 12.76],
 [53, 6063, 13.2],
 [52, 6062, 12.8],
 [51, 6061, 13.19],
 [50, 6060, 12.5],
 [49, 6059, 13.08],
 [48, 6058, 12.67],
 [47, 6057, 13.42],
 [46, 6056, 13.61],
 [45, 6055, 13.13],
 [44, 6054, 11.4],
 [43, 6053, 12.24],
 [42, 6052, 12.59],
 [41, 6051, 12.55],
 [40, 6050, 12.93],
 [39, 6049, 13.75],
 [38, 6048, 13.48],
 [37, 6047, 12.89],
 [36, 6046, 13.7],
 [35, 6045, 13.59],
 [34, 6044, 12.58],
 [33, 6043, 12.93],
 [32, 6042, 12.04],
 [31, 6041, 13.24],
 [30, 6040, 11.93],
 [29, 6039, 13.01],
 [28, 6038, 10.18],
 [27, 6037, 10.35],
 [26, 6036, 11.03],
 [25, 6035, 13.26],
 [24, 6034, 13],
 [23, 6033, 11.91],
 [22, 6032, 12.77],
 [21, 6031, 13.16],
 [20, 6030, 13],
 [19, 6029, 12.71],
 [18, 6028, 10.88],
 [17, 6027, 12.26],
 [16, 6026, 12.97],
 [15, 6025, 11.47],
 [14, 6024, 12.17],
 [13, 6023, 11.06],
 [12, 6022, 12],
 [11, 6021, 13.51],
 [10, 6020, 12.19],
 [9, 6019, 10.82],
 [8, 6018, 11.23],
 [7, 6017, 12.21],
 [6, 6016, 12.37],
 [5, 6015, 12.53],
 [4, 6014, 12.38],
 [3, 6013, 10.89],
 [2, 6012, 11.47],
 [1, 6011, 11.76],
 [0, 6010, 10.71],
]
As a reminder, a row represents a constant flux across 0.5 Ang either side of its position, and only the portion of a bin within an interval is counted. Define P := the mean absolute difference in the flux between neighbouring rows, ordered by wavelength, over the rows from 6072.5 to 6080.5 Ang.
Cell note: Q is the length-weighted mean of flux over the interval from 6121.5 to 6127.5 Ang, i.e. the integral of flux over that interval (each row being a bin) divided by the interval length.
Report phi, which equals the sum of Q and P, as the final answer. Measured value 13.1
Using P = 0.72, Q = 12.3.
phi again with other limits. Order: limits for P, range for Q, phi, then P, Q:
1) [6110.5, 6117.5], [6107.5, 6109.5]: 13.6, 0.56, 13.1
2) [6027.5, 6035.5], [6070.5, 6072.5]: 15.1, 0.70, 14.4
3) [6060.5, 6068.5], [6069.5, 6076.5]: 13.6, 0.61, 13.0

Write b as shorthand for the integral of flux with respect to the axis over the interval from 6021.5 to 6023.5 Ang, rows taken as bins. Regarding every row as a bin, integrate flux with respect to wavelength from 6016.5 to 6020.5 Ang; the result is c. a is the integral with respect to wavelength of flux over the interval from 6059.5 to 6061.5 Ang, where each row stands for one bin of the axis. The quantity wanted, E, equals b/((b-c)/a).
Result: -25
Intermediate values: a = 26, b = 23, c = 46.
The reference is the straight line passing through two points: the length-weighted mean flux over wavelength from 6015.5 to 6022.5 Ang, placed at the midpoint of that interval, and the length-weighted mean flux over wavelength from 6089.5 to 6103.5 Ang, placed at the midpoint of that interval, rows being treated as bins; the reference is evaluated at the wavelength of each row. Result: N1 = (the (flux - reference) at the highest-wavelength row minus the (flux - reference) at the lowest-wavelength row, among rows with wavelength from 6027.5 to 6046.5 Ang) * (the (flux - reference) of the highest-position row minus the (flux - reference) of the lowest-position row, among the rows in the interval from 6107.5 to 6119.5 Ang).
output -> -1.5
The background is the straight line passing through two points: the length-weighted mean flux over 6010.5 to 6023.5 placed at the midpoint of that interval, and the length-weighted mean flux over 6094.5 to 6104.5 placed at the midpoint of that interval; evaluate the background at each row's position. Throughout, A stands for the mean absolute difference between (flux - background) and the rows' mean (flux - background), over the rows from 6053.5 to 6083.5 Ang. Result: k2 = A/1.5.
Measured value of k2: 0.47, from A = 0.7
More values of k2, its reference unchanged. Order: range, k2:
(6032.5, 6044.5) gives 0.58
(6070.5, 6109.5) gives 0.69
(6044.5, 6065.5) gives 0.31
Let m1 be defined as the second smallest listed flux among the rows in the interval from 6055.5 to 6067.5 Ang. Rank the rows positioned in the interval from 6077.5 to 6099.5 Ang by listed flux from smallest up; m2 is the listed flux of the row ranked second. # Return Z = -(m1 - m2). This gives -0.6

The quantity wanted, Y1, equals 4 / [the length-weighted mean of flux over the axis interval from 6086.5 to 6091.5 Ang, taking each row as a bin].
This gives 0.301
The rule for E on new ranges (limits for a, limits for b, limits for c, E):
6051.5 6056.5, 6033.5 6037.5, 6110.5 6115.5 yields -126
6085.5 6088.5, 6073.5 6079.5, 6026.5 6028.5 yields 55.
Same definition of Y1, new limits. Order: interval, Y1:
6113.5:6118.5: 0.291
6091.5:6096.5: 0.286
